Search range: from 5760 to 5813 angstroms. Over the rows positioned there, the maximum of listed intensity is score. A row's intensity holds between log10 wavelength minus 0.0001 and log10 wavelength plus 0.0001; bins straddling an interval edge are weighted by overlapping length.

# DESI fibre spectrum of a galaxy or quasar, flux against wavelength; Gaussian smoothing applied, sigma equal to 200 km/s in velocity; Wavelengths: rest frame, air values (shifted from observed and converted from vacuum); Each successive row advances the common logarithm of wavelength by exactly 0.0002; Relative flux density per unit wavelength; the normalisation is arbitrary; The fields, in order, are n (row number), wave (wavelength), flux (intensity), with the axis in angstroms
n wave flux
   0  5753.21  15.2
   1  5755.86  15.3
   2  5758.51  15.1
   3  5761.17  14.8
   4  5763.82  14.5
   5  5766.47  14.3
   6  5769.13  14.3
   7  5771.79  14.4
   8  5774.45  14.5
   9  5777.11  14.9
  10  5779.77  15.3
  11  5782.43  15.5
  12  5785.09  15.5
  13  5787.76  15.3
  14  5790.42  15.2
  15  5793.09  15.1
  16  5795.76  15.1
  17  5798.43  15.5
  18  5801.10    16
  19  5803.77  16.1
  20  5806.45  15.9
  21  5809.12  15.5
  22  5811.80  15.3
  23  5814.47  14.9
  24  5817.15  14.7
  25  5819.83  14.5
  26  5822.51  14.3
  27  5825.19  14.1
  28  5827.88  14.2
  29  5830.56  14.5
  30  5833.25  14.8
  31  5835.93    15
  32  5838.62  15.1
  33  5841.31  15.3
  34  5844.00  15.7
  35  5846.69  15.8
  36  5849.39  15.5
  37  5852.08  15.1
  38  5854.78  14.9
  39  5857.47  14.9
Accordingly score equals 16.1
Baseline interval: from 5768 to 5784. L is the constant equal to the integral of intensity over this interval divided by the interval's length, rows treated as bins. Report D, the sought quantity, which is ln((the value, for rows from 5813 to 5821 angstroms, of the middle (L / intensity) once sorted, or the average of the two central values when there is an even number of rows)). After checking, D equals 0.01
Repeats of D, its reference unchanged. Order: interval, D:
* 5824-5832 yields 0.04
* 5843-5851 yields -0.06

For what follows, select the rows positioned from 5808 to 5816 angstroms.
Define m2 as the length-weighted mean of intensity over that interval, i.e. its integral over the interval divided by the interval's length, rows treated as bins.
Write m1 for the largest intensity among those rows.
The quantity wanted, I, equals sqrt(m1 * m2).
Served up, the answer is 15.4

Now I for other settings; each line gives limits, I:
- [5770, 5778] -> 14.7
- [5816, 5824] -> 14.6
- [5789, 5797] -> 15.2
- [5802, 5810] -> 16.0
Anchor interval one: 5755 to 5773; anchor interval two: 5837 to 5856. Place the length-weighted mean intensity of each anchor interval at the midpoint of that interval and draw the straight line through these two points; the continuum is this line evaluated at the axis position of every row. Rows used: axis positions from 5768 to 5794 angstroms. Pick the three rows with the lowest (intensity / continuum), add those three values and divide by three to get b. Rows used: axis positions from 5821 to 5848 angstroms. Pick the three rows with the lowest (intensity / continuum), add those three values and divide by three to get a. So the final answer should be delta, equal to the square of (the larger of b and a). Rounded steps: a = 0.94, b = 0.98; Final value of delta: 0.96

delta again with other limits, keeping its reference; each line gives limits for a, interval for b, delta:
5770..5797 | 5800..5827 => 0.98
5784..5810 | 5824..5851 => 1.03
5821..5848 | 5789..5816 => 1.01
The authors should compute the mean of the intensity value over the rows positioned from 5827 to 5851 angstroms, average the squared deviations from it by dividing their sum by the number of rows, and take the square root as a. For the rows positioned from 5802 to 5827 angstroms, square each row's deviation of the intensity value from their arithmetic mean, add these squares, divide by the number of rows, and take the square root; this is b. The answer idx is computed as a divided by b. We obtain 0.8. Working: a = 0.51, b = 0.67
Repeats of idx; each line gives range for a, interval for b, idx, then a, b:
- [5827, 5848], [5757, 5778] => 1.9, 0.52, 0.28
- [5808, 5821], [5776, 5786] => 1.5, 0.37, 0.24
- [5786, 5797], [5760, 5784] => 0.2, 0.08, 0.41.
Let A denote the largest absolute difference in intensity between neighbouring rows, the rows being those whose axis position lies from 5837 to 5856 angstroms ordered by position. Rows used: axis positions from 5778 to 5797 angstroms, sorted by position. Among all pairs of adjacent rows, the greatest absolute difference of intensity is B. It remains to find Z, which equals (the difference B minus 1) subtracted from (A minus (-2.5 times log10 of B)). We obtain -0.5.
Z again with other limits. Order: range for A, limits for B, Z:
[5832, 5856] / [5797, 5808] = 0.1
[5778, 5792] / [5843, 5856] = -0.2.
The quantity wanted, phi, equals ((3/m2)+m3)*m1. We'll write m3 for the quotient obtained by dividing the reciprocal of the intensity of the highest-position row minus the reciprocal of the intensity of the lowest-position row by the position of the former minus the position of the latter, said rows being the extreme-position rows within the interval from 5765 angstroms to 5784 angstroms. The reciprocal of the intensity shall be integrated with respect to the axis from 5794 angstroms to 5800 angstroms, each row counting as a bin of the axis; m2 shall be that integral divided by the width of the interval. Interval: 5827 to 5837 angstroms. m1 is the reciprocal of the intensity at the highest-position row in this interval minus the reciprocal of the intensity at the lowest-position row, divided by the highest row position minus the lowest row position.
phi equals -0.021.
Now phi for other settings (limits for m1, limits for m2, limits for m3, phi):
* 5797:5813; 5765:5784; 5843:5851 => 0.003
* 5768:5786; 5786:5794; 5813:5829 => -0.015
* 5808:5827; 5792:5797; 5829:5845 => 0.018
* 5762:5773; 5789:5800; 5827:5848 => 0.003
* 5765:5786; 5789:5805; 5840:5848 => -0.014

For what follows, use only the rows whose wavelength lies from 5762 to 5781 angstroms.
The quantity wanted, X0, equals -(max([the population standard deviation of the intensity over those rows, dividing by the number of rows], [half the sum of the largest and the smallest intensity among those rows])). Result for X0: -14.8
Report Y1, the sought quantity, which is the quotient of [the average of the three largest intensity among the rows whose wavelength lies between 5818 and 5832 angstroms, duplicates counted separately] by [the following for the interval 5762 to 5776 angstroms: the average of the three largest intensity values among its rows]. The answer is 1.00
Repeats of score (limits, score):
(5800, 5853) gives 16.1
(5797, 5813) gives 16.1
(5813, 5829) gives 14.9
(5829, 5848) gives 15.8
